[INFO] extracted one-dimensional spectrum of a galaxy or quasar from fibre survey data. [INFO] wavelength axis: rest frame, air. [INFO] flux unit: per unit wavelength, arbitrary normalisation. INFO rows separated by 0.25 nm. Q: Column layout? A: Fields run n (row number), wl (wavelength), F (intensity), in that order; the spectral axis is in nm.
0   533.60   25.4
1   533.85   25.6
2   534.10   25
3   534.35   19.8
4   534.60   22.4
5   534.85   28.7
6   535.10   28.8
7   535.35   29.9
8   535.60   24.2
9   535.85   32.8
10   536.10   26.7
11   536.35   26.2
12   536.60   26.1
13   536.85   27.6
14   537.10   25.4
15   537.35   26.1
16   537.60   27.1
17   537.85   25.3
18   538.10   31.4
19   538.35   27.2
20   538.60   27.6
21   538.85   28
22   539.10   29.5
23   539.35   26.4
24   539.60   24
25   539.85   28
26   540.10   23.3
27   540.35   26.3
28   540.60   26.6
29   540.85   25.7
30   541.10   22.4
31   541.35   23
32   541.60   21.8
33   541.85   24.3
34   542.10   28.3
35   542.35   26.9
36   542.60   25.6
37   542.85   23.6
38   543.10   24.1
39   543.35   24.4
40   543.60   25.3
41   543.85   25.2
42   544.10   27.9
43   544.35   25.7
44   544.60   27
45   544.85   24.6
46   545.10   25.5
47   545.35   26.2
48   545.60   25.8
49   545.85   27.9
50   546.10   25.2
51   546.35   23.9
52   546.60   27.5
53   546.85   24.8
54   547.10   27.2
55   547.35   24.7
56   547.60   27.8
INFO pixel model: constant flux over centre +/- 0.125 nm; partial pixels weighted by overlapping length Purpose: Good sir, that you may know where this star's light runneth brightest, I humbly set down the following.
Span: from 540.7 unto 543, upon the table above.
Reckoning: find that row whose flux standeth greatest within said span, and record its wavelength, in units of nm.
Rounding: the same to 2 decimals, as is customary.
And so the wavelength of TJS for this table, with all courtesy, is 542.10 nm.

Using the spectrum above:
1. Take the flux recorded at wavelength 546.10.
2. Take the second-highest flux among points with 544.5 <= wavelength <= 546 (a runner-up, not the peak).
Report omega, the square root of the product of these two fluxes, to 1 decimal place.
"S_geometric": 26.1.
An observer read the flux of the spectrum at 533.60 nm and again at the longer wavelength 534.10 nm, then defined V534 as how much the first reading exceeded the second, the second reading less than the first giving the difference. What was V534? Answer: 0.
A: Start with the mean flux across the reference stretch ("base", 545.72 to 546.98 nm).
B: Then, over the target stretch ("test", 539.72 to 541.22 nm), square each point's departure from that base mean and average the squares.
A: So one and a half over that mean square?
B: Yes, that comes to 0.4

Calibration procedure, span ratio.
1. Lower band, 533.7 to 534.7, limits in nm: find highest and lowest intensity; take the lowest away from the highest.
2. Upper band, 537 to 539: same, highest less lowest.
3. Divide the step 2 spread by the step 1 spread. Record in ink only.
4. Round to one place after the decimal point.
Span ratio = 1.1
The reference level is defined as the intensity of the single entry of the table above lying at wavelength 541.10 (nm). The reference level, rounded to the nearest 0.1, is 22.4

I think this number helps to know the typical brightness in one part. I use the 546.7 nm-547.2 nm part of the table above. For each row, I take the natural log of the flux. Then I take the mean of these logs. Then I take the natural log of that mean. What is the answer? 1.18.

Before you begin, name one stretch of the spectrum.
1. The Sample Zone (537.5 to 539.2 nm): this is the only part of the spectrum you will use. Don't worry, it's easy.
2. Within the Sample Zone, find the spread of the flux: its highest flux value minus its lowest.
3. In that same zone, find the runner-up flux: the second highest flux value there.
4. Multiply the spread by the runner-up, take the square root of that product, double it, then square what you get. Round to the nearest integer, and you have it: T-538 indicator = 720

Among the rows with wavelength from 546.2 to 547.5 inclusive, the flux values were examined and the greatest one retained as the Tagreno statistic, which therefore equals 27.5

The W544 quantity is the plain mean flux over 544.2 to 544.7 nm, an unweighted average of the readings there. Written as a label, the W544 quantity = 26.4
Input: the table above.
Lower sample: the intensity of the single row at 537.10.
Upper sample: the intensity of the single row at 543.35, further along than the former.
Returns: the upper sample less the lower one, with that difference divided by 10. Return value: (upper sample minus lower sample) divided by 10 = -0.10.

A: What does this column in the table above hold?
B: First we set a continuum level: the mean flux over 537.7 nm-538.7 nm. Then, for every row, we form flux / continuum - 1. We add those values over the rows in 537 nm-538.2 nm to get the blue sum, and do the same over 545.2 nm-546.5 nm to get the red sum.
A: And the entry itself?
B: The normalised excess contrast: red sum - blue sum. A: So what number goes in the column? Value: -0.23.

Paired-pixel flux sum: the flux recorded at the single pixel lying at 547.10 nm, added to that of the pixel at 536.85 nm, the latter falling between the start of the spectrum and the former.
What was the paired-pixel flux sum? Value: 54.8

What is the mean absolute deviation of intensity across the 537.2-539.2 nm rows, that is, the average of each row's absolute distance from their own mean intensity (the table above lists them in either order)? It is 1.39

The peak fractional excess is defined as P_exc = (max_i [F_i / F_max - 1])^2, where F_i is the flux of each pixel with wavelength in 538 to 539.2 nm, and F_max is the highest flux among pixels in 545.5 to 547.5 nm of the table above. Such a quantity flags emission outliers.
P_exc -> 0.0157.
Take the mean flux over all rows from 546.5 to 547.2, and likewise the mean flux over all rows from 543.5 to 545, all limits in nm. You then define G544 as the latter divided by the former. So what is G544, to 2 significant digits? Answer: 0.98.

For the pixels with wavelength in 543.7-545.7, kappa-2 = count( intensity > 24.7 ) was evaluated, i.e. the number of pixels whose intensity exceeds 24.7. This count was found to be 7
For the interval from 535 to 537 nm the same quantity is 7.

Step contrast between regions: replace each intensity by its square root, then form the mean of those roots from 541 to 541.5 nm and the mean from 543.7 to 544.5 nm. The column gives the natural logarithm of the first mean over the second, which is -0.073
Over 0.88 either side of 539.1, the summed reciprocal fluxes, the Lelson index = 0.258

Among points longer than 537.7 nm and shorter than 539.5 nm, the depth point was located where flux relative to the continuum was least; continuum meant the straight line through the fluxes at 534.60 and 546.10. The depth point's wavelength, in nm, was 537.85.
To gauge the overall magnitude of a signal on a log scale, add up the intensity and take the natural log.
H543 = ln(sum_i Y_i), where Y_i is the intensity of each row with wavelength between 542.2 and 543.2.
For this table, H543 4.61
